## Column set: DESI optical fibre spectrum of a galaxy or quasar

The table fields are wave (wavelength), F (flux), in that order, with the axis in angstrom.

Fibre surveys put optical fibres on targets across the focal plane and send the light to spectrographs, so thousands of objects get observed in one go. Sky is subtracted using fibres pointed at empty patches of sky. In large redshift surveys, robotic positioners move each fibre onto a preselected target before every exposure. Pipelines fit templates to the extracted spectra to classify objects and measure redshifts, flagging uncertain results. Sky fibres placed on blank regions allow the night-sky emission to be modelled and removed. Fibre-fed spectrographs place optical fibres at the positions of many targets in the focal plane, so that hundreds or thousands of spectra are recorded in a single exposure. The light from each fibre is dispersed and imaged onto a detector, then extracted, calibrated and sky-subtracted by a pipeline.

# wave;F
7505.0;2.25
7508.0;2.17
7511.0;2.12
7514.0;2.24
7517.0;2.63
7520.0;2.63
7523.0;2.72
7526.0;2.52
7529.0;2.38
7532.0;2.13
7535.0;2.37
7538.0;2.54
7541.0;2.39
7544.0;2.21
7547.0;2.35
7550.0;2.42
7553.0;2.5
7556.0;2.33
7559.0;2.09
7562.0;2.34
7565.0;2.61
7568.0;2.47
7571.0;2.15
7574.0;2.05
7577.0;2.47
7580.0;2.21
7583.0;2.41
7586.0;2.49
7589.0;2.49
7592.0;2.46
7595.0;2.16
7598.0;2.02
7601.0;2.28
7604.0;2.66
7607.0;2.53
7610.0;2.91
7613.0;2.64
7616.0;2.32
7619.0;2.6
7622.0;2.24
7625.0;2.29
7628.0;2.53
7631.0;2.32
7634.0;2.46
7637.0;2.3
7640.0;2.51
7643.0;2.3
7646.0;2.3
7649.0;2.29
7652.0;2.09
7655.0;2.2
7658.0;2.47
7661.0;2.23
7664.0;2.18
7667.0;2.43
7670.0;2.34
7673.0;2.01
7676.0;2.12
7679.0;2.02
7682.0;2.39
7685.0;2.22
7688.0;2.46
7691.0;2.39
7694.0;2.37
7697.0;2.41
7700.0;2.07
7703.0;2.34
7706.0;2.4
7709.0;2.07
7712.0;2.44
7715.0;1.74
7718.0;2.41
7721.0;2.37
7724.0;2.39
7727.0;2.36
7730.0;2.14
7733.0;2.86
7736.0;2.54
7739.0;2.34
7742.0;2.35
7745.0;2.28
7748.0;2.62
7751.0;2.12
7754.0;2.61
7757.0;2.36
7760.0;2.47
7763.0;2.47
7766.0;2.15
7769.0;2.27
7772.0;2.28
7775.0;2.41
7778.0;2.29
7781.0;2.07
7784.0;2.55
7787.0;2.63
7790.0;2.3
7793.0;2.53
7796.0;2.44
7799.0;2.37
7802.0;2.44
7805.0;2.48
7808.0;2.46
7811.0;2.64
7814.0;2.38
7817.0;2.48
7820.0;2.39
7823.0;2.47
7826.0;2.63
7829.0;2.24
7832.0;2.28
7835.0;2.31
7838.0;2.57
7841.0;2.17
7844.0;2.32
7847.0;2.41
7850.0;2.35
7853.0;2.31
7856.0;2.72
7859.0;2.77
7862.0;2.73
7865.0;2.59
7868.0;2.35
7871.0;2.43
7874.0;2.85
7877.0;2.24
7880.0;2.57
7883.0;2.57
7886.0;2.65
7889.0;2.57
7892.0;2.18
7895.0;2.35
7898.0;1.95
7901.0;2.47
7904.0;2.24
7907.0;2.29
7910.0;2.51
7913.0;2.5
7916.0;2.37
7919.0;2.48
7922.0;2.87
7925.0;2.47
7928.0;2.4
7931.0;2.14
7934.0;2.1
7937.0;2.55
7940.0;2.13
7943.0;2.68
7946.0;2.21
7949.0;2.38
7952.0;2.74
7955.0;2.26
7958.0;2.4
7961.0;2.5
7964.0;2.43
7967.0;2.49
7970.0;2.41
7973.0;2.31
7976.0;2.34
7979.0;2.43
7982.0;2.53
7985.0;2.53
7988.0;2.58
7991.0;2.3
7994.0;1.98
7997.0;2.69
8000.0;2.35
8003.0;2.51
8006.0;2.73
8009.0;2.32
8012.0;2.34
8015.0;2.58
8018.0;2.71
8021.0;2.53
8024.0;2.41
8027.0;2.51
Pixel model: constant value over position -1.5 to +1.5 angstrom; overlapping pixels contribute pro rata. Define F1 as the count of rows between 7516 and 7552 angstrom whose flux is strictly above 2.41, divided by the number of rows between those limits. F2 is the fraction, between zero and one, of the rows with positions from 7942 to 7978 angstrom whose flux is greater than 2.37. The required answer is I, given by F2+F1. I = 1.17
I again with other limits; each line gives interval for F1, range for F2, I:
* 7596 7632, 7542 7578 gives 0.92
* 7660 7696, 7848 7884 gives 0.83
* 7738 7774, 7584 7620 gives 1.00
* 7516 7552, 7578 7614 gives 1.17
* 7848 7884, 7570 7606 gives 1.17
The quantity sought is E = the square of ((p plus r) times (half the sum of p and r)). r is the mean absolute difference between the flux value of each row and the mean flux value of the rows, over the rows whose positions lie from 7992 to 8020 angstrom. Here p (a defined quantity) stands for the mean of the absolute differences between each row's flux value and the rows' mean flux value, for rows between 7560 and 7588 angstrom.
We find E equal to 0.0035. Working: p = 0.149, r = 0.20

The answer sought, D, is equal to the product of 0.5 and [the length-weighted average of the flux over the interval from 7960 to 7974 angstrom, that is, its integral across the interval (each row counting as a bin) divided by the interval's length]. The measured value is 1.21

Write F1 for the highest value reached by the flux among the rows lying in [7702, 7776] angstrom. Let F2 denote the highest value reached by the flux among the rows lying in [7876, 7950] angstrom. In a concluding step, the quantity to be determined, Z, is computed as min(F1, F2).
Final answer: 2.86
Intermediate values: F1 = 2.86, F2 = 2.87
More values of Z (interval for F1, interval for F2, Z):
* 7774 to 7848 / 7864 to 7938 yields 2.64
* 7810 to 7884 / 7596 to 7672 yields 2.85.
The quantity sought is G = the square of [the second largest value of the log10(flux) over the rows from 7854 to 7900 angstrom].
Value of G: 0.196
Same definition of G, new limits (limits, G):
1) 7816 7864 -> 0.190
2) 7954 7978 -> 0.157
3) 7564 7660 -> 0.181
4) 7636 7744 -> 0.164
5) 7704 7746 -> 0.164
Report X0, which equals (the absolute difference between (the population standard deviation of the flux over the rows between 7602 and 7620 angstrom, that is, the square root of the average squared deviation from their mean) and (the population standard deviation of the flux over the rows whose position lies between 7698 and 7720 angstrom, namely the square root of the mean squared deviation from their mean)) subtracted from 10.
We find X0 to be 9.93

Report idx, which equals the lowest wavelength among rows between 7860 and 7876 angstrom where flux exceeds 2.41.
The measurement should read 7862.0 angstrom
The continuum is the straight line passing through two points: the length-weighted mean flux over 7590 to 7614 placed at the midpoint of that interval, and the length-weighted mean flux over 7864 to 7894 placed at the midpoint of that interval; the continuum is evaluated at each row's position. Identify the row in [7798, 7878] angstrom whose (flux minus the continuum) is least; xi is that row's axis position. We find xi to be 7841.0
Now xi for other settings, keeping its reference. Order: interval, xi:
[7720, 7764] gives 7751.0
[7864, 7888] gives 7877.0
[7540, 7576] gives 7574.0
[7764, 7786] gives 7781.0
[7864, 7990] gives 7898.0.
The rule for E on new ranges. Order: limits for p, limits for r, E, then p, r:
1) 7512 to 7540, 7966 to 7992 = 0.0009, 0.162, 0.09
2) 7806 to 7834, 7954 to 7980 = 0.0002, 0.105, 0.06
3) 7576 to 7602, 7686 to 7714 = 0.0012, 0.146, 0.11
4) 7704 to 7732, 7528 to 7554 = 0.0014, 0.183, 0.09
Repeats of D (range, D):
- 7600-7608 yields 1.25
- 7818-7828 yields 1.24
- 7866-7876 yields 1.27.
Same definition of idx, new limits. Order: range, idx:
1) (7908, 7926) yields 7910.0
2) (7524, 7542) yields 7526.0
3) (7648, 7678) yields 7658.0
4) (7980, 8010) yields 7982.0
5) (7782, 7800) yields 7784.0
